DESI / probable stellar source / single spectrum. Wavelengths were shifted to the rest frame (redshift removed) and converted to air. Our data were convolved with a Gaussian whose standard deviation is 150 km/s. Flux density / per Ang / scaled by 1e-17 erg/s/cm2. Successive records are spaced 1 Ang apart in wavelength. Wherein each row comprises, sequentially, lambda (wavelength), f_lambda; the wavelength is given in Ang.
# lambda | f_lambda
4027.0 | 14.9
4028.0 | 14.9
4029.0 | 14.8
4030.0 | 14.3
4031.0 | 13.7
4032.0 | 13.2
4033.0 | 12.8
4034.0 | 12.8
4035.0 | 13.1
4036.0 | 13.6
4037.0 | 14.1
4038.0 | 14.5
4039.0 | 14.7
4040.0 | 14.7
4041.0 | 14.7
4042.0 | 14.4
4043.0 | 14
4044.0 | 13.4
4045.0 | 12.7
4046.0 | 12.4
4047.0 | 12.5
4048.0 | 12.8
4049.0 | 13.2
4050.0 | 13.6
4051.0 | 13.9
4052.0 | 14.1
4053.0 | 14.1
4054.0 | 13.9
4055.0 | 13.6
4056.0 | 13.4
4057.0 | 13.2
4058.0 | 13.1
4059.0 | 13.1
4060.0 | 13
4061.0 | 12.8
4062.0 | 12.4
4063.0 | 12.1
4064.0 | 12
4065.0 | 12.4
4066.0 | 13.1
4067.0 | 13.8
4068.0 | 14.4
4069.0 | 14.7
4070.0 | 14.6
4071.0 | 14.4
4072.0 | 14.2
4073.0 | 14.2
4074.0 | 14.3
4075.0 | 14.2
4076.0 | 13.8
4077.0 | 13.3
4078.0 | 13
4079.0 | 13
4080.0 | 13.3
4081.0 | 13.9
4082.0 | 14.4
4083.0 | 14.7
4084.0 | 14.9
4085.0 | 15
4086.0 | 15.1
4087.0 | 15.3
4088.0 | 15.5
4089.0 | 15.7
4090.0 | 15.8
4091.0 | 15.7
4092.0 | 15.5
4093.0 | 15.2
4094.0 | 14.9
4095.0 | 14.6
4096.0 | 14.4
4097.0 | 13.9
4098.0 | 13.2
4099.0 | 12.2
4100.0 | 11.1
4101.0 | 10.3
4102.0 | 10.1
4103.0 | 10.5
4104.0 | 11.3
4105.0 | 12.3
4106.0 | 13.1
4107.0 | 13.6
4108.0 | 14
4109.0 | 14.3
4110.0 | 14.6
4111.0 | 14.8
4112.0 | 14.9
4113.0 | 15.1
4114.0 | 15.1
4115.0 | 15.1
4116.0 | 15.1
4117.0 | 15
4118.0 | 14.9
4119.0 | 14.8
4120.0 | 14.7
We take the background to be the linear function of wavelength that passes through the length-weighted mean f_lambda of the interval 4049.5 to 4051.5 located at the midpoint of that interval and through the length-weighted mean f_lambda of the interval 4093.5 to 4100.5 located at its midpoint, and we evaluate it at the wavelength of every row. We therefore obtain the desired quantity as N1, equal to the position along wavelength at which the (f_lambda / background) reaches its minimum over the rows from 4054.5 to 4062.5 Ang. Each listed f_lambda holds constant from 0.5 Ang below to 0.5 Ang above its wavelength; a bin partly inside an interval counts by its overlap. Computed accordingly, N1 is 4062.0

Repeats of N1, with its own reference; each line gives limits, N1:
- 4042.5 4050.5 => 4046.0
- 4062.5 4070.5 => 4064.0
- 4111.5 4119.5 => 4119.0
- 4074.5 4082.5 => 4078.0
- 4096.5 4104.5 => 4102.0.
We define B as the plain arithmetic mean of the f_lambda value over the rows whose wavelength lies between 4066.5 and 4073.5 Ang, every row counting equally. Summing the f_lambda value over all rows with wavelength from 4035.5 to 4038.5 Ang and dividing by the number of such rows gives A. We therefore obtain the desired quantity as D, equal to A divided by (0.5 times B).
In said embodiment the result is 1.96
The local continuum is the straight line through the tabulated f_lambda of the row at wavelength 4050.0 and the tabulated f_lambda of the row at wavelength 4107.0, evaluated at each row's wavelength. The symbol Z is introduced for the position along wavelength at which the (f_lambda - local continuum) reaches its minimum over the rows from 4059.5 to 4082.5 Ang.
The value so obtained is 4064.0 Ang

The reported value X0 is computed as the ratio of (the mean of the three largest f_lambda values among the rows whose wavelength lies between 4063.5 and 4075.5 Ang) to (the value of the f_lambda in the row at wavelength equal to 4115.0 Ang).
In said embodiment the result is 0.96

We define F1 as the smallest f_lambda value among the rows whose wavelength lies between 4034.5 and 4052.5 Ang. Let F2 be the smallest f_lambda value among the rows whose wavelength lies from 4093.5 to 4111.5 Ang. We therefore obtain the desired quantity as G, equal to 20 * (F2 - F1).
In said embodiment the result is -46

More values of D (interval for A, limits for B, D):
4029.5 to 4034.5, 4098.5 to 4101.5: 2.39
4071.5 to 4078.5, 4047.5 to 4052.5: 2.05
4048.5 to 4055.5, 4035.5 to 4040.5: 1.92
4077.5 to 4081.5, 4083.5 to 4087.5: 1.76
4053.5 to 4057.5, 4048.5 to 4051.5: 1.99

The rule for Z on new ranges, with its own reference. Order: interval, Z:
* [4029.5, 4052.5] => 4046.0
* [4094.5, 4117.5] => 4102.0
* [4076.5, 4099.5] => 4099.0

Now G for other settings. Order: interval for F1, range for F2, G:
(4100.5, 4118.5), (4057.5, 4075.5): 38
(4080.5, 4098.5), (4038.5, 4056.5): -16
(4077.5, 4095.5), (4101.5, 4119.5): -58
